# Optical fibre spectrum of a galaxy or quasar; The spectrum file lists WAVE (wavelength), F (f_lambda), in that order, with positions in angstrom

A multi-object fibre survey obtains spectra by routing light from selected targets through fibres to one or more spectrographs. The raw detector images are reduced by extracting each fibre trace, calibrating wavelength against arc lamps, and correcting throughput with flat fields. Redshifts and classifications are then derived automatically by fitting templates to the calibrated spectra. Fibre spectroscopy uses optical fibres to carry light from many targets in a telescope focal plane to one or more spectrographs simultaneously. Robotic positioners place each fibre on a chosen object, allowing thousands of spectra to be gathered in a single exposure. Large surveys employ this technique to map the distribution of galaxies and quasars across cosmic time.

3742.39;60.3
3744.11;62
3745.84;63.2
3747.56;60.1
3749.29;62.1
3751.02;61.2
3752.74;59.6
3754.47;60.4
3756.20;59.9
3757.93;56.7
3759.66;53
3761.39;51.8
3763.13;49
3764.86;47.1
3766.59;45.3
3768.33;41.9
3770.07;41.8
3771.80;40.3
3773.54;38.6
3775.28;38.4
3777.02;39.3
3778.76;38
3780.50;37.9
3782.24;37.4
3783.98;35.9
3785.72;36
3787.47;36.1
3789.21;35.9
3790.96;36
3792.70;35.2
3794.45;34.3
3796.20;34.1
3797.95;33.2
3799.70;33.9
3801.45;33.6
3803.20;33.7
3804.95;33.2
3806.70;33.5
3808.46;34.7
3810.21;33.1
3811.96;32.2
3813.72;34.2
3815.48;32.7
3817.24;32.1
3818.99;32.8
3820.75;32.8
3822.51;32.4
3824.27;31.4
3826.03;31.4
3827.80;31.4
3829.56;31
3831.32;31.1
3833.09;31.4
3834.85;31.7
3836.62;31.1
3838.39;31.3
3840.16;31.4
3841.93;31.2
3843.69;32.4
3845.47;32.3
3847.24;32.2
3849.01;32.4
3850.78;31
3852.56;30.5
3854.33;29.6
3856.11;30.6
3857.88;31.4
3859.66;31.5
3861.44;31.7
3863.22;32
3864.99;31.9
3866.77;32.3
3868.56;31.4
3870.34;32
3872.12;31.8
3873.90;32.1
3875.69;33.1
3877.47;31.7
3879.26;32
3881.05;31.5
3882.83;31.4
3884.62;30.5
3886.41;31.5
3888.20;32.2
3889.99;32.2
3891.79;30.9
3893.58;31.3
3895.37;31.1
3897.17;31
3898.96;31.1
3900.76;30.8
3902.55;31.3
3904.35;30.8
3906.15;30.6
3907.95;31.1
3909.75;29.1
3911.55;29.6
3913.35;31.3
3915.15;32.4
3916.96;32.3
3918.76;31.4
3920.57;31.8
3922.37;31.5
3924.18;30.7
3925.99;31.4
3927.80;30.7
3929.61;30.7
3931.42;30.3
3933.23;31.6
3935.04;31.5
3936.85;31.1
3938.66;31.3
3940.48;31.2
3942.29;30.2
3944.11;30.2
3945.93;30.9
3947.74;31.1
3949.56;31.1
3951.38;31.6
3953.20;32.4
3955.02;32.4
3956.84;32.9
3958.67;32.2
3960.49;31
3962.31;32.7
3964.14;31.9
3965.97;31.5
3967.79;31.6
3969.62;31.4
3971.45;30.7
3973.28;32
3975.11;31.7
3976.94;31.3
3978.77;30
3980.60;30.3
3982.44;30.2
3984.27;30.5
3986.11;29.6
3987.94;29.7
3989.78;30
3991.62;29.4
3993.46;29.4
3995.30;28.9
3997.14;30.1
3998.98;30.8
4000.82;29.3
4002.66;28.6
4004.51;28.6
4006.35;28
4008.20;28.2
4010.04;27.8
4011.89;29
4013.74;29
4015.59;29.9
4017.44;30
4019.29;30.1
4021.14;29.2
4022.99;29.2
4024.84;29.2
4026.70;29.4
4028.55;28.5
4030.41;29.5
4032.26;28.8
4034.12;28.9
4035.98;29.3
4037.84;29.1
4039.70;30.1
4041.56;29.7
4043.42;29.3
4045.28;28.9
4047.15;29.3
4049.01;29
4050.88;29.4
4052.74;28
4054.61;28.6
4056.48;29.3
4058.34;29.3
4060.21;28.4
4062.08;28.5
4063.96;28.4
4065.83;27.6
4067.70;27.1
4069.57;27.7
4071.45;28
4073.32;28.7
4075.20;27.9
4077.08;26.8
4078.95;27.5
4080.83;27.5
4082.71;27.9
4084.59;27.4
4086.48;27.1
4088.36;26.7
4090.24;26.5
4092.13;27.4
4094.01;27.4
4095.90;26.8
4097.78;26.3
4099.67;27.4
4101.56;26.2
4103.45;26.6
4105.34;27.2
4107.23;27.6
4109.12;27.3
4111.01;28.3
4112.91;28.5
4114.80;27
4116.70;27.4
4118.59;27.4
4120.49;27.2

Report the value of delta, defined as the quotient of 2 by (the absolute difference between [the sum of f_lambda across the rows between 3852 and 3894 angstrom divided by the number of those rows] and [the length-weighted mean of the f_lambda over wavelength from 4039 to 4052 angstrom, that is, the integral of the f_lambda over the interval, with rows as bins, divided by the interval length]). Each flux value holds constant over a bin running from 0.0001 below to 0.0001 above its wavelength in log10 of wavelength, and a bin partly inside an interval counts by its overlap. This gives 0.92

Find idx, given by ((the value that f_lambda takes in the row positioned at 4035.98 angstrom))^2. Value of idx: 858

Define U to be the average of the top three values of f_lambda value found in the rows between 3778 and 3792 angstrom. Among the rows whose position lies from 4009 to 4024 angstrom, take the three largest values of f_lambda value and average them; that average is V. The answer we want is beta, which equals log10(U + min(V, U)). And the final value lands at 1.83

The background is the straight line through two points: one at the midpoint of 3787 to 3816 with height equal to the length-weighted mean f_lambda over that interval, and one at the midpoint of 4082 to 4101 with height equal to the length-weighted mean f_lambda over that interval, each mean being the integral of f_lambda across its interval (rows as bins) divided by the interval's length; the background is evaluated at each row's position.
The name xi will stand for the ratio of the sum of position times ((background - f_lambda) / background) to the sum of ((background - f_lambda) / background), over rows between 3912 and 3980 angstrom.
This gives 3958.2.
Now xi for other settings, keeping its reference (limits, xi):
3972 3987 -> 3977.0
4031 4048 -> 4040.9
